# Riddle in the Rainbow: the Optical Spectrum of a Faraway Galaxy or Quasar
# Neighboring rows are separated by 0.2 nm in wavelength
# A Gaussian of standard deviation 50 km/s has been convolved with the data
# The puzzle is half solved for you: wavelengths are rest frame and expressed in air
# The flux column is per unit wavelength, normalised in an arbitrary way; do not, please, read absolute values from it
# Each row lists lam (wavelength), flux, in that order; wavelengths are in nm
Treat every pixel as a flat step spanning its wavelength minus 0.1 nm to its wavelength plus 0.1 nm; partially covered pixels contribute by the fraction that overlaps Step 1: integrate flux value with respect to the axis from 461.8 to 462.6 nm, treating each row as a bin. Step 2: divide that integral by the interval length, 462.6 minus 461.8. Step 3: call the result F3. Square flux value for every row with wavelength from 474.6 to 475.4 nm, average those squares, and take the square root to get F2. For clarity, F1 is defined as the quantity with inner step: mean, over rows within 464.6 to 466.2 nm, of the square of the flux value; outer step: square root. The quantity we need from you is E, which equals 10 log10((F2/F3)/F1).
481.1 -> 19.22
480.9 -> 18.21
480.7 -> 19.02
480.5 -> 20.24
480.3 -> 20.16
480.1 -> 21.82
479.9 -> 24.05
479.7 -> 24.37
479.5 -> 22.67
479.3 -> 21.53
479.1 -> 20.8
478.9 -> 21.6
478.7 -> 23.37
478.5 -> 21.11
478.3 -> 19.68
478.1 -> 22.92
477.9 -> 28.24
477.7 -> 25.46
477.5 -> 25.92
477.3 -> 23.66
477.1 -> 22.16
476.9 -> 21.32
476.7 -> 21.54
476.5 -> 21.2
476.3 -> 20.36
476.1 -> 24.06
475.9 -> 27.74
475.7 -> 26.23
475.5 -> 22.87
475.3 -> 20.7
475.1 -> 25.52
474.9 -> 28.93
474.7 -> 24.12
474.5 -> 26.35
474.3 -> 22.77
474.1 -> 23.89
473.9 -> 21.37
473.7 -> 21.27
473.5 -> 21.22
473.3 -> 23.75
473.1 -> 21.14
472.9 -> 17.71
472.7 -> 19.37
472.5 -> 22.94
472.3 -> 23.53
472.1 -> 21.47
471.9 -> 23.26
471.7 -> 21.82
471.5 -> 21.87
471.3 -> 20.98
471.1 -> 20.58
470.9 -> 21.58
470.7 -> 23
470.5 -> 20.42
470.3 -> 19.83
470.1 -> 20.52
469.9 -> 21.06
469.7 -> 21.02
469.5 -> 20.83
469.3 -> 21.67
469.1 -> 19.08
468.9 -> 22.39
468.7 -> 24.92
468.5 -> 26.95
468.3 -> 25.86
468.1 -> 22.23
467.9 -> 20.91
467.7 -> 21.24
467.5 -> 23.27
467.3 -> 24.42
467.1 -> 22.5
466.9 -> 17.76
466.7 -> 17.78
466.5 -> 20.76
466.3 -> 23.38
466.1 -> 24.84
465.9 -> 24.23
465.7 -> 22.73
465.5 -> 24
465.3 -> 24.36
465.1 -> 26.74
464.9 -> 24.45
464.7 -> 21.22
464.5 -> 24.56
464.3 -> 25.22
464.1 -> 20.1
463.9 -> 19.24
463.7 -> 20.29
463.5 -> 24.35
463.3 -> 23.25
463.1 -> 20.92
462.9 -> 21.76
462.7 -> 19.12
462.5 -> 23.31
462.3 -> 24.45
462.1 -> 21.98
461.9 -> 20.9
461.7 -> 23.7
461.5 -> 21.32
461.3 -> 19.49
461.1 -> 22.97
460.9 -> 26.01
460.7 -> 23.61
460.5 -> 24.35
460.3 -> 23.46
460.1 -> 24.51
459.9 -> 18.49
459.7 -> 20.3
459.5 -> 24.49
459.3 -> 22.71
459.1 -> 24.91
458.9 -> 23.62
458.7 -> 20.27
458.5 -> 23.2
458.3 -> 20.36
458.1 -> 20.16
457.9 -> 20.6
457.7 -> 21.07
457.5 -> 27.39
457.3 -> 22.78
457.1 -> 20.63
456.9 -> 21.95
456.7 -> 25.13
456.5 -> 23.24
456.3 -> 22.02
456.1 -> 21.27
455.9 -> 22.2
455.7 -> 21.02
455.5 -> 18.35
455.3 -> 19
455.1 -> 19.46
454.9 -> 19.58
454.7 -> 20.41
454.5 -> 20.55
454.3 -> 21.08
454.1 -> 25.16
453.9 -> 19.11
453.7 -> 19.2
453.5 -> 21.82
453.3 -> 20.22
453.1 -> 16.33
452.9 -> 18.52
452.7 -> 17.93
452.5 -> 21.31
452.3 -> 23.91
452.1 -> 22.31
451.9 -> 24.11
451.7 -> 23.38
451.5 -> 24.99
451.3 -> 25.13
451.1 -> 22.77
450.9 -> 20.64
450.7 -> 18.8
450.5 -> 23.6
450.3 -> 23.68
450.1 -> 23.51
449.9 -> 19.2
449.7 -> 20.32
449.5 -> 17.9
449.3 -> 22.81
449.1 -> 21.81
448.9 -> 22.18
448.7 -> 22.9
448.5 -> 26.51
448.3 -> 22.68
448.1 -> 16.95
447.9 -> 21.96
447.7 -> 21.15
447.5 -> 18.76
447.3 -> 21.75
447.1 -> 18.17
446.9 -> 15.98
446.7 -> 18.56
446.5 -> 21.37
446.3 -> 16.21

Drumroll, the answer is -13.40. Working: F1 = 24.1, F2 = 25.0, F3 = 22.7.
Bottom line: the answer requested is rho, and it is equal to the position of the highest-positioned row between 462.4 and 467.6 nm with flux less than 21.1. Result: 466.9 nm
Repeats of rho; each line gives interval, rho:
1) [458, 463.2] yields 463.1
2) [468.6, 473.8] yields 472.9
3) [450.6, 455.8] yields 455.7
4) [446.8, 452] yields 450.9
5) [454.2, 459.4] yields 458.7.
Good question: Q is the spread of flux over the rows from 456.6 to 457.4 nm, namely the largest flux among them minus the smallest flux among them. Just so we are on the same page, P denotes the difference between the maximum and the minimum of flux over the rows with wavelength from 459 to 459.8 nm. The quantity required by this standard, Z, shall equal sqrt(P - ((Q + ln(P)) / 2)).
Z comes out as 1.26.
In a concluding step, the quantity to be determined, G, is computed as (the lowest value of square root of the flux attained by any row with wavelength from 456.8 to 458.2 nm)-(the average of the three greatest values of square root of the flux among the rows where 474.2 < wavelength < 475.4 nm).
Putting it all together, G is -0.70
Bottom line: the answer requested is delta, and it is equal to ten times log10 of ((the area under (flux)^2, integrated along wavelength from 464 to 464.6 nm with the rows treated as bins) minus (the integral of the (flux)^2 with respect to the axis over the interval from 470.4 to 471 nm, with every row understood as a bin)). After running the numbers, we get 17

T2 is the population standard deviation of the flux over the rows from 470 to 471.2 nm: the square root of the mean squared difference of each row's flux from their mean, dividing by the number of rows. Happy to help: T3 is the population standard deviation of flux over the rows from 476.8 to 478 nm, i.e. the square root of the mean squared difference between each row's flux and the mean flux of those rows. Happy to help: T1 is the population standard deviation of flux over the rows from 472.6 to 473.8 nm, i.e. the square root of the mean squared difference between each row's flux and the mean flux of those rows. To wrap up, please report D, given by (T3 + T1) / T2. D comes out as 4.1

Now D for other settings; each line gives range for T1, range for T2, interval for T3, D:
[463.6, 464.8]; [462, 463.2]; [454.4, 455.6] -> 1.8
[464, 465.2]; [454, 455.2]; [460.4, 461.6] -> 2.3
